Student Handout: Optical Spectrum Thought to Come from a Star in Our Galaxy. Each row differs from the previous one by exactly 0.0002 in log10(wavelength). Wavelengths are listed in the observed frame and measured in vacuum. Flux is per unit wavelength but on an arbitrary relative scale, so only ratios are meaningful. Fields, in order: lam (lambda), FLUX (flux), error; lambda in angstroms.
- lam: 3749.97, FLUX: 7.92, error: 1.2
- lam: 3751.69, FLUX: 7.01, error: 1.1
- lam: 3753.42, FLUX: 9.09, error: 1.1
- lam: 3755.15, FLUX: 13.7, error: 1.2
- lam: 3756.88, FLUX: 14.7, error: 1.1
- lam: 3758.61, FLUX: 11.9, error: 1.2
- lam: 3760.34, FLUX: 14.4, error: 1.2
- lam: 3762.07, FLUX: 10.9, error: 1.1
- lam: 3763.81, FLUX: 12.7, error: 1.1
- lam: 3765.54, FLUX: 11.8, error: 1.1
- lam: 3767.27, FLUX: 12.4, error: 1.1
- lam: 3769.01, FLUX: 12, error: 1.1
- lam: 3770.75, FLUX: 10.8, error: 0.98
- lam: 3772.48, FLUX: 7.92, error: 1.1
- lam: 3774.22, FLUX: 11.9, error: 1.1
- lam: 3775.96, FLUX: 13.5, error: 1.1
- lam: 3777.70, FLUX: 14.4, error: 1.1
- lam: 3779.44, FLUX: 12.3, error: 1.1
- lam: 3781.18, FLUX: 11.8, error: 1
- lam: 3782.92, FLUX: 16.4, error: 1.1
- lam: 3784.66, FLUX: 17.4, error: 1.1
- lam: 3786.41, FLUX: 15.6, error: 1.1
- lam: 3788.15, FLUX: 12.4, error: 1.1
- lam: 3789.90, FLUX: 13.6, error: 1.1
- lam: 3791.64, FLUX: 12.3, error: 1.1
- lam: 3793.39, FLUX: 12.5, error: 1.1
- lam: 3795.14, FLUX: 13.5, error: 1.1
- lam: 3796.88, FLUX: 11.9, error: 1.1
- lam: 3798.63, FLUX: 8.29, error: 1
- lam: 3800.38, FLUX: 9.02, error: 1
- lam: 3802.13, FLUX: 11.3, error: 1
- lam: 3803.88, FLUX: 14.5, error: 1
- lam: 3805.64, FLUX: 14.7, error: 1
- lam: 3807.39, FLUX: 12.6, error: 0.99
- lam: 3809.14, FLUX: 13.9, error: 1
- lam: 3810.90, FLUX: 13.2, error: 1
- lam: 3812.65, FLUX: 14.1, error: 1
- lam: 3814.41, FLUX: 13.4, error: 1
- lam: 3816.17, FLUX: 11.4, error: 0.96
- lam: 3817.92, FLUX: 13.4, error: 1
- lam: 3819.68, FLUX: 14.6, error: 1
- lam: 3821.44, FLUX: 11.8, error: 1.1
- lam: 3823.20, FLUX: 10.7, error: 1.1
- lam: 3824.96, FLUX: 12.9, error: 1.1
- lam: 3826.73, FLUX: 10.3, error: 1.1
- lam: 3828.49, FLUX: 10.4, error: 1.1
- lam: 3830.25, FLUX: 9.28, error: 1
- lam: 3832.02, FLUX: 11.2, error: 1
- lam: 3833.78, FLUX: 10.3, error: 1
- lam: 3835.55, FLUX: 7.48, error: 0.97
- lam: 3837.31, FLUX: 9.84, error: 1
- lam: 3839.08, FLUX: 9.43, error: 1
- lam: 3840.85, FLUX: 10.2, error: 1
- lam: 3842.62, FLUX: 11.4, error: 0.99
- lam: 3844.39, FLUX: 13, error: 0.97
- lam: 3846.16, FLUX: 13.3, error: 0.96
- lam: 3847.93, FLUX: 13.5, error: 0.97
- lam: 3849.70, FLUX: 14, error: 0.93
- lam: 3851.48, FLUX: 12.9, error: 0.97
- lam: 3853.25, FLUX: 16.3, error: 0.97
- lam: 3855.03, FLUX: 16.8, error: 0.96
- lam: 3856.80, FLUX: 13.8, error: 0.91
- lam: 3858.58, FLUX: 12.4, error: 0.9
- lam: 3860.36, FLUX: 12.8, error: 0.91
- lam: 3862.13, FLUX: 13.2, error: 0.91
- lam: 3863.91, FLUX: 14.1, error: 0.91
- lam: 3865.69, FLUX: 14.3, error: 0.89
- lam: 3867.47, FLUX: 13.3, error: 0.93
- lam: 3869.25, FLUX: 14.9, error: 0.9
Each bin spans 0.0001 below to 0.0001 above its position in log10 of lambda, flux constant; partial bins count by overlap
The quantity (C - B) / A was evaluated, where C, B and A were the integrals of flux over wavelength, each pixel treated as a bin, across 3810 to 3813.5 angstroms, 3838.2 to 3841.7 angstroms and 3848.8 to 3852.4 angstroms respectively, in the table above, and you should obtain 0.28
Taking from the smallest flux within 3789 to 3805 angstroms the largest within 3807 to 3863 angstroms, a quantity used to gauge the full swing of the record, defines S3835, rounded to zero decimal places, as -9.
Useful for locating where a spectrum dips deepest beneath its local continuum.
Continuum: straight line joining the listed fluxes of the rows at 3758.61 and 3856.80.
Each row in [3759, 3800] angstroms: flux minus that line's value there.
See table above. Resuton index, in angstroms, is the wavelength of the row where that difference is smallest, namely 3798.63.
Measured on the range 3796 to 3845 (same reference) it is 3835.55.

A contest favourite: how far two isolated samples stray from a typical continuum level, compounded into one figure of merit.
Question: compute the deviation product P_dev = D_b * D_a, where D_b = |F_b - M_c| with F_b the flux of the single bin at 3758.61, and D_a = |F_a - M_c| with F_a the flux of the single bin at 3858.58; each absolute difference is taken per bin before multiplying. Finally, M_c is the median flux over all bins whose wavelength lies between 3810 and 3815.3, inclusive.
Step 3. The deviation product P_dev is 1.5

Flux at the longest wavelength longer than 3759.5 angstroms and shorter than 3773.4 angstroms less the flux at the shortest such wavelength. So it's -6.5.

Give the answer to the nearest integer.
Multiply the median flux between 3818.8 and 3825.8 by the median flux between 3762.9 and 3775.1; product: 147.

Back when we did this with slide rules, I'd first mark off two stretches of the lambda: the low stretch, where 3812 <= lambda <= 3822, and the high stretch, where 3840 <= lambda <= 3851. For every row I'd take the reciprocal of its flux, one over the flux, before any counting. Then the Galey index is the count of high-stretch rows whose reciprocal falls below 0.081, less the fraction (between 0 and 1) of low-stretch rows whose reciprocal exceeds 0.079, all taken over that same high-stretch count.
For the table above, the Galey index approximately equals 0.917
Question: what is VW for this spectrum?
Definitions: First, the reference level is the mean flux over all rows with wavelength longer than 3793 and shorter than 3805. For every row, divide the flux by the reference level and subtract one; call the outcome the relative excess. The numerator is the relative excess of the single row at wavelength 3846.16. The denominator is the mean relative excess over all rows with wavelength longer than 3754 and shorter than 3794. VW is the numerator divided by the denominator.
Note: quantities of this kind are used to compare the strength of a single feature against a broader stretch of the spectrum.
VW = 1.3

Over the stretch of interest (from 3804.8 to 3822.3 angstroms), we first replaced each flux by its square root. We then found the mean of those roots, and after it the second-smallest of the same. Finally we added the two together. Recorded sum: 7.1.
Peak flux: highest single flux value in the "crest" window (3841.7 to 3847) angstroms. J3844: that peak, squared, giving 177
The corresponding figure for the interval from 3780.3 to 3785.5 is 303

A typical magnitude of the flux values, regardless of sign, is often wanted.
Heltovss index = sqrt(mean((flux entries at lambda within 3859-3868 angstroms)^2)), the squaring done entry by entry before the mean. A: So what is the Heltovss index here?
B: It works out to 13.6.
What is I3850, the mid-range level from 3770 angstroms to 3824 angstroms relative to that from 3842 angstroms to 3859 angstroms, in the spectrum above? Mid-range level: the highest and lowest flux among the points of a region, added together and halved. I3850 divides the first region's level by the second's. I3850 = 0.90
